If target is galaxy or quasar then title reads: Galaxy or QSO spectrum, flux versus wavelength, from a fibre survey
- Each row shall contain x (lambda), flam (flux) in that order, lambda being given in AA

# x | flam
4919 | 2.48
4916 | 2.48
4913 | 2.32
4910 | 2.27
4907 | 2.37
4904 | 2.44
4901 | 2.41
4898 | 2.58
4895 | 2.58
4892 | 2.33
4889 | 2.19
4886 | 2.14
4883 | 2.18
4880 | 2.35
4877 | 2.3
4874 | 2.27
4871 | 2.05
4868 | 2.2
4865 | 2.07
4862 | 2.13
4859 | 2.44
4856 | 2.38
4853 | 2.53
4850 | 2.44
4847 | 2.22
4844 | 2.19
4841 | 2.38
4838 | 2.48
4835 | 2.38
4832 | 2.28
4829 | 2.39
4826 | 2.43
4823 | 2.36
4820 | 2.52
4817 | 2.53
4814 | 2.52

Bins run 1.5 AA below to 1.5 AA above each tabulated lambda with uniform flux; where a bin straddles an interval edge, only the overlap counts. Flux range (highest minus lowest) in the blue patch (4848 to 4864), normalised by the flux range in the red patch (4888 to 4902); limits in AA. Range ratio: 1.03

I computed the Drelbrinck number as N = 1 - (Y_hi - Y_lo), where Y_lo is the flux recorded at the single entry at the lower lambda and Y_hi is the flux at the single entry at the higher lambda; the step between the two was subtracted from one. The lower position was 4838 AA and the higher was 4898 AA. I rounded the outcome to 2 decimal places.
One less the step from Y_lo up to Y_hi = 0.90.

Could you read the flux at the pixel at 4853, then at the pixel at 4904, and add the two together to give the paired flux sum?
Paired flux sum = 4.97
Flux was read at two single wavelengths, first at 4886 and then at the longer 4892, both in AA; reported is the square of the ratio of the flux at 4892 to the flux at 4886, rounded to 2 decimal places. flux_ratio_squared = 1.19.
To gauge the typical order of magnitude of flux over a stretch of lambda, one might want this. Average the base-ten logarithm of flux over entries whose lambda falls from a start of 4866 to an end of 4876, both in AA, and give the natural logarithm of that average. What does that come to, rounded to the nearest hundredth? -1.09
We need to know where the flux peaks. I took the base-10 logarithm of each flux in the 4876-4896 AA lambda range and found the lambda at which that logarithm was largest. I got 4895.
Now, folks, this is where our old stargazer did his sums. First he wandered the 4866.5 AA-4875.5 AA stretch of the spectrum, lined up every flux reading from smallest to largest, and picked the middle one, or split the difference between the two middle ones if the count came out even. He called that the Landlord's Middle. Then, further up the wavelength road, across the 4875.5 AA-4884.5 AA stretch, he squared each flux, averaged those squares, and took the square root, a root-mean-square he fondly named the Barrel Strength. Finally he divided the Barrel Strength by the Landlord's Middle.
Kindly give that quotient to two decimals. 1.04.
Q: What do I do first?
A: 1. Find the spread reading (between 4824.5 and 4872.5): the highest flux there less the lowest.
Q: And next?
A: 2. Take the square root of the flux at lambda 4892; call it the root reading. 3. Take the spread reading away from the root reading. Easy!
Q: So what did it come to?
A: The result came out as 1.05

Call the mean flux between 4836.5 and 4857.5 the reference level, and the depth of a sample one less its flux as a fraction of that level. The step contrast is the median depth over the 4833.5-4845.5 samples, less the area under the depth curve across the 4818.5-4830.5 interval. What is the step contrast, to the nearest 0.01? 0.25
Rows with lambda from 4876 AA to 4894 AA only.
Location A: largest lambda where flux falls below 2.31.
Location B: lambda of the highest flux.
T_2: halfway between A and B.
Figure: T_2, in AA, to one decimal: 4884.5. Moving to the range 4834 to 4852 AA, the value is 4842.5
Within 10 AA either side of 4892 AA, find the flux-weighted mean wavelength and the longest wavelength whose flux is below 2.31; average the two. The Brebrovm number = 4890.7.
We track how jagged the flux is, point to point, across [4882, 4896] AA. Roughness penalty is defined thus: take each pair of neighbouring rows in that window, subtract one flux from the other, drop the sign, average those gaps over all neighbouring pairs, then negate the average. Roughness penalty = -0.120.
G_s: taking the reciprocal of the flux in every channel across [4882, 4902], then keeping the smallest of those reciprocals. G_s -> 0.388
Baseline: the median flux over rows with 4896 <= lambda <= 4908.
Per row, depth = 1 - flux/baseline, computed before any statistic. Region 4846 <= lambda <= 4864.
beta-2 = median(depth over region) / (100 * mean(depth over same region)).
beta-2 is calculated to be 0.002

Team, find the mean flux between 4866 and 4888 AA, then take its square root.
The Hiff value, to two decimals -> 1.49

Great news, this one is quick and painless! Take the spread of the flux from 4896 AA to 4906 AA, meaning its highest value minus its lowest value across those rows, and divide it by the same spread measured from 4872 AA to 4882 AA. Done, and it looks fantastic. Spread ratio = 2.1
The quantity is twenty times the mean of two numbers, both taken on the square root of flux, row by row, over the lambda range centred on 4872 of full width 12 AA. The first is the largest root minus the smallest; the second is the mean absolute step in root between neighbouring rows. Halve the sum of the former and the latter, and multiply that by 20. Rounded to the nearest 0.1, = 1.3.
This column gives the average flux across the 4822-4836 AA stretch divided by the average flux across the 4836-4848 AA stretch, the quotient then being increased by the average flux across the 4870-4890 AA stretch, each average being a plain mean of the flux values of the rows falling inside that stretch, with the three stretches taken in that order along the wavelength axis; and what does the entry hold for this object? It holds 3.23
